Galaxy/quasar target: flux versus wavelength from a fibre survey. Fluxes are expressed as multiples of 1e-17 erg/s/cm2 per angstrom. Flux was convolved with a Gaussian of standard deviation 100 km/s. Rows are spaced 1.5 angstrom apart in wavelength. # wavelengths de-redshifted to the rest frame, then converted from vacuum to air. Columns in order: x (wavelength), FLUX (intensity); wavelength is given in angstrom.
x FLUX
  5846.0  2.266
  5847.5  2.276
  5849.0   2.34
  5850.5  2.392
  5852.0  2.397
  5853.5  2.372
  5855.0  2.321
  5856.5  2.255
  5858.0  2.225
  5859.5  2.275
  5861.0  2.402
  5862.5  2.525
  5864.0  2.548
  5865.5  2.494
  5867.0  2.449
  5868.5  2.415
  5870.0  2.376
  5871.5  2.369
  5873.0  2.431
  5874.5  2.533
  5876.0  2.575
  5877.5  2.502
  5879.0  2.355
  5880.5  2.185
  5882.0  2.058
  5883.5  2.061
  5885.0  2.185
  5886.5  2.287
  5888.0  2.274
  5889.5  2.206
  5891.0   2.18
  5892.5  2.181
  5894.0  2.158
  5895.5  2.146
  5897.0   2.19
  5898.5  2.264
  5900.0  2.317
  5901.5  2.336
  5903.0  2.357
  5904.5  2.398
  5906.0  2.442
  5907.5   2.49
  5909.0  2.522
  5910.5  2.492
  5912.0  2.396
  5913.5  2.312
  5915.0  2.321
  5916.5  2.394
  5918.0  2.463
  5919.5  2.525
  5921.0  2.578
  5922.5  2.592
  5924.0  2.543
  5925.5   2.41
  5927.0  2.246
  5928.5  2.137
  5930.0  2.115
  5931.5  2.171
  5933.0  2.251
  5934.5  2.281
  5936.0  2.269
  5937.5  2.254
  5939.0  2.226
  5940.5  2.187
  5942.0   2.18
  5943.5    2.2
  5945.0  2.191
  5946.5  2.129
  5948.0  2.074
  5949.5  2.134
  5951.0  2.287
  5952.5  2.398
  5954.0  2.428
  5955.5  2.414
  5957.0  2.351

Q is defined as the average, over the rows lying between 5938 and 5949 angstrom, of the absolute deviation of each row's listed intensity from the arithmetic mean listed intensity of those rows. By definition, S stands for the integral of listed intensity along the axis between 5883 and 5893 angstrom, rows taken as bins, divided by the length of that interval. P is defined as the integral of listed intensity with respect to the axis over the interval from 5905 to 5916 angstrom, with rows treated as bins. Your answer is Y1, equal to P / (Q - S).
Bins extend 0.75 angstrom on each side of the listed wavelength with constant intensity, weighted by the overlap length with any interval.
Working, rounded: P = 26.7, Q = 0.039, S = 2.20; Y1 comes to -12.3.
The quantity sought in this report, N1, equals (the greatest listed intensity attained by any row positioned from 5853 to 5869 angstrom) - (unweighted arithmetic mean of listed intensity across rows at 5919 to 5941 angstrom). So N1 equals 0.23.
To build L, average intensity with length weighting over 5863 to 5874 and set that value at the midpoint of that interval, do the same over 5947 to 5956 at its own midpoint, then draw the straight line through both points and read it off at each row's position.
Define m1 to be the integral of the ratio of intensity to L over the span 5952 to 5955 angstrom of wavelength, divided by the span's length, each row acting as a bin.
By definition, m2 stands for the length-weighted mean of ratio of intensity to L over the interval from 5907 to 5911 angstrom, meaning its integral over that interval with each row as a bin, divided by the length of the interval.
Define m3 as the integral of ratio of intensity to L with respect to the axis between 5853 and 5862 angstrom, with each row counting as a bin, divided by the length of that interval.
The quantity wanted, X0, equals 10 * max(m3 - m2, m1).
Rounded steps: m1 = 1.06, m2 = 1.06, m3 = 0.94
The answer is 10.6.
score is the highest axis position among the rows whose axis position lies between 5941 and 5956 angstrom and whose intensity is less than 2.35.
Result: 5951.0 angstrom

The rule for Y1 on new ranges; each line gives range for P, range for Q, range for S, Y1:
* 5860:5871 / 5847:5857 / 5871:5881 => -11.3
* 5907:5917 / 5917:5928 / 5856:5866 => -10.5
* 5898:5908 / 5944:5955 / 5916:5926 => -9.9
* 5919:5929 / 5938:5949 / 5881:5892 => -11.4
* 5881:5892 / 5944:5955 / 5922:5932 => -10.9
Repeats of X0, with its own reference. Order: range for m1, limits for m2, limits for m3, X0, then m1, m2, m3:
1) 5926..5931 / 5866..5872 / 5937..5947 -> 9.4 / 0.94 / 0.99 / 0.95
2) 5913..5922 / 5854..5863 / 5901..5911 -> 10.4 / 1.04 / 0.95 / 1.03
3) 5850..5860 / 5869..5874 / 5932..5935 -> 9.4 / 0.94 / 0.98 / 0.97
